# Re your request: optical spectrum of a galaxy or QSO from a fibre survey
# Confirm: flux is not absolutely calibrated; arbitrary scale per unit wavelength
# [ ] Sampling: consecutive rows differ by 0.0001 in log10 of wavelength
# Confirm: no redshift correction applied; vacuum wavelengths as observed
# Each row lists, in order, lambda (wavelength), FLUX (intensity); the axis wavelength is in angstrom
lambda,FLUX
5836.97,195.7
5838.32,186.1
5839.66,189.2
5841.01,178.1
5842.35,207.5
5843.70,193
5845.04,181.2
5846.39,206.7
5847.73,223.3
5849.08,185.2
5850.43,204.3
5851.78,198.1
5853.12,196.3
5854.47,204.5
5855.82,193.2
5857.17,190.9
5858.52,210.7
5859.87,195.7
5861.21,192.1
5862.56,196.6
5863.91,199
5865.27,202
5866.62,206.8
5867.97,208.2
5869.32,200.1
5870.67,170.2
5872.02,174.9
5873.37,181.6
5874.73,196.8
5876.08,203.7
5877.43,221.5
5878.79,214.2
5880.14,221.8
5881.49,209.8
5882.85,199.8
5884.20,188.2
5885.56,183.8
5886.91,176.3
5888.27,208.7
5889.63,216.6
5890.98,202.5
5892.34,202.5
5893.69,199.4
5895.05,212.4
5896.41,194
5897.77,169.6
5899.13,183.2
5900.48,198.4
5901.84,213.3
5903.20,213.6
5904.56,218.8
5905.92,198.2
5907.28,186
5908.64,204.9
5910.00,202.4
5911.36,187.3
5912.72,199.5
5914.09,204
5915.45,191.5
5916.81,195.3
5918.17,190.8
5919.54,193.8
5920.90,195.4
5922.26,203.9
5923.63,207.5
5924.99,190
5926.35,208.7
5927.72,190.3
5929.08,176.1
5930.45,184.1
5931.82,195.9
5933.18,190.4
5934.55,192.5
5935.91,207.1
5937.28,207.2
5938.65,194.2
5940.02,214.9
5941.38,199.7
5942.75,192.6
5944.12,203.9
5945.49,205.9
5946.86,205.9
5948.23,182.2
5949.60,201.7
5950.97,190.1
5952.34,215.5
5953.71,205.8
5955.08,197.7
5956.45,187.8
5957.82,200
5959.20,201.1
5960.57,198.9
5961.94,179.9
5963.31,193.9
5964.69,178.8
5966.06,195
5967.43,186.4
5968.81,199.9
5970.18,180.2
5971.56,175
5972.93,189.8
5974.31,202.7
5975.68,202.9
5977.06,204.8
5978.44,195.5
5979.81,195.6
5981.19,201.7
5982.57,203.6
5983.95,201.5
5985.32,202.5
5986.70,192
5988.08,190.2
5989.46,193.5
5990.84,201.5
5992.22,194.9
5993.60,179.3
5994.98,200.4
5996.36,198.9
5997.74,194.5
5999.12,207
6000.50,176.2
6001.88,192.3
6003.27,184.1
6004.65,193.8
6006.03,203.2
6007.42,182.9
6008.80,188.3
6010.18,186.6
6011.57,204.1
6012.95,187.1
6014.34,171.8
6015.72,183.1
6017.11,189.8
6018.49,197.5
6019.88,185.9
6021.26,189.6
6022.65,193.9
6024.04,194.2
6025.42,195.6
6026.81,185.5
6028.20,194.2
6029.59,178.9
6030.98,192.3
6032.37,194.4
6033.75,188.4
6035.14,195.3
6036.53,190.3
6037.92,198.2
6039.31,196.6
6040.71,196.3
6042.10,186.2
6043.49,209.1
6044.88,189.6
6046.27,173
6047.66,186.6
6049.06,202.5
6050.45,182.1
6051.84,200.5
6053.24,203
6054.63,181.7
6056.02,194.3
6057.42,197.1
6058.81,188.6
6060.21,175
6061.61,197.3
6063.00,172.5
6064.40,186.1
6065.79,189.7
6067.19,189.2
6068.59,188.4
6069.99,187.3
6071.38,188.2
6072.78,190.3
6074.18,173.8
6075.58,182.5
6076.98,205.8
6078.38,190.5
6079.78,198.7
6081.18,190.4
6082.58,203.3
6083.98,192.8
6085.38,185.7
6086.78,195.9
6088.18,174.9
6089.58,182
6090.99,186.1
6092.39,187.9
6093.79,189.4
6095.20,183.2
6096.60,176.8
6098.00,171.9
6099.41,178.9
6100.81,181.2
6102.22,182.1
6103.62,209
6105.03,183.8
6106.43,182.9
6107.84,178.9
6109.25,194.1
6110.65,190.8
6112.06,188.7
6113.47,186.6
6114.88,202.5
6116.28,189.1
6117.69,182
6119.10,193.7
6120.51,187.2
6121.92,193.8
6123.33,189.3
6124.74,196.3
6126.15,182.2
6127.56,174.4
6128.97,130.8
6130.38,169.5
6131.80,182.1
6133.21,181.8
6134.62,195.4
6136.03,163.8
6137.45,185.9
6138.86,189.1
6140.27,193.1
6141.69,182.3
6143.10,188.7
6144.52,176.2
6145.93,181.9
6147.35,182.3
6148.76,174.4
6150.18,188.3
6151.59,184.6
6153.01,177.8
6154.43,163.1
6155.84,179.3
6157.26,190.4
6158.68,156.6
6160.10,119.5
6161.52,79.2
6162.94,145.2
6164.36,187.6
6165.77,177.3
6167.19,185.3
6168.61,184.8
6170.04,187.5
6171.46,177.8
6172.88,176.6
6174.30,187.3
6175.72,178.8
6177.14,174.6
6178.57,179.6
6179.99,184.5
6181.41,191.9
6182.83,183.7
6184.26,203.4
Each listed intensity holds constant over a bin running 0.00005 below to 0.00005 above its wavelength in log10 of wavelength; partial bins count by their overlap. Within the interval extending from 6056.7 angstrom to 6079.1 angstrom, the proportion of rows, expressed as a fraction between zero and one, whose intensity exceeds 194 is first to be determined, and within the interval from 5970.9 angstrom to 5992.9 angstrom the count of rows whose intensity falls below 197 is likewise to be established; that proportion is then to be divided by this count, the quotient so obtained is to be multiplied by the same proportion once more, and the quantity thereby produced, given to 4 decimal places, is 0.0044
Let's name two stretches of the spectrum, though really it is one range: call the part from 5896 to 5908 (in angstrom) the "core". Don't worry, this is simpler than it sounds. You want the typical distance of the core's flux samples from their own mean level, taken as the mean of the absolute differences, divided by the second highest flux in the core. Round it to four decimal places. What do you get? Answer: 0.0584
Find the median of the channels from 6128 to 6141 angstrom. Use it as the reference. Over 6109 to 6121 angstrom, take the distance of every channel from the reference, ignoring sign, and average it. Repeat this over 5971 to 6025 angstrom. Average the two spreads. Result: 10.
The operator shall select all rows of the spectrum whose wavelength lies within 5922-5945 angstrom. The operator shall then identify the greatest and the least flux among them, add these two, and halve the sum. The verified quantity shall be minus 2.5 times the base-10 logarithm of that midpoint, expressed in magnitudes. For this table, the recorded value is -5.73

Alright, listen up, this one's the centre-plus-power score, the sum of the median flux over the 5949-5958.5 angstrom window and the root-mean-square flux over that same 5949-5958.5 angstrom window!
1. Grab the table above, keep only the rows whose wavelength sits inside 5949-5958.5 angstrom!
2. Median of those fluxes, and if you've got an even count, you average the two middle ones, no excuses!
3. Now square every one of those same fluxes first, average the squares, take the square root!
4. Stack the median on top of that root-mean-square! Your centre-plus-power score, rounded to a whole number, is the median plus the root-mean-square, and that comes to 400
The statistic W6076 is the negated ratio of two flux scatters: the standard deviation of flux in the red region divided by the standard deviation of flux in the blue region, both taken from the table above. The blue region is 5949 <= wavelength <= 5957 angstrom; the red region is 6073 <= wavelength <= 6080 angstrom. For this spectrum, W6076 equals -1.2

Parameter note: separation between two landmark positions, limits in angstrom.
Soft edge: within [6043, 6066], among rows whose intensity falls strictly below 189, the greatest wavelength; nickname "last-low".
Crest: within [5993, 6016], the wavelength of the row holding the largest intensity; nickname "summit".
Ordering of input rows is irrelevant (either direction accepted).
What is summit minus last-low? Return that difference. -65.3 angstrom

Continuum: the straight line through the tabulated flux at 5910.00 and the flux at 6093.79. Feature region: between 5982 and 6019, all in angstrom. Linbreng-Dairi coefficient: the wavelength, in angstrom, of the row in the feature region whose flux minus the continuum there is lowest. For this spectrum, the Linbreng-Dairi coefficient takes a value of 6014.34 angstrom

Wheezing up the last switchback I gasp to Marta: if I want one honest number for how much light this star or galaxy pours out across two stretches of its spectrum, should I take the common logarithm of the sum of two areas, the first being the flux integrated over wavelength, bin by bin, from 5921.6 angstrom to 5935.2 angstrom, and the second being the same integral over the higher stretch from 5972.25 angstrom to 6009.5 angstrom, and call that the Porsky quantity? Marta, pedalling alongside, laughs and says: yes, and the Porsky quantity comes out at 4.00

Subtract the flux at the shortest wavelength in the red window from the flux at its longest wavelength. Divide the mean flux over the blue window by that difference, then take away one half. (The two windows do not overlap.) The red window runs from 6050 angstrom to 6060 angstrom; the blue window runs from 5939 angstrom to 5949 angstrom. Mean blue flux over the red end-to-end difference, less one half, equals 30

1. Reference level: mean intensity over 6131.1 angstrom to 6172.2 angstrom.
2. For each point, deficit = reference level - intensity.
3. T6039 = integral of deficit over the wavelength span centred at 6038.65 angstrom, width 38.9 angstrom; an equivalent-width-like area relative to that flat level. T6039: -679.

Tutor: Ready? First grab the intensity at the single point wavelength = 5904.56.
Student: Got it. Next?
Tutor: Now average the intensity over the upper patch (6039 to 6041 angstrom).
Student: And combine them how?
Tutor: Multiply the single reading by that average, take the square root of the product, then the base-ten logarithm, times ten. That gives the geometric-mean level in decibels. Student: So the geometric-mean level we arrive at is 23.2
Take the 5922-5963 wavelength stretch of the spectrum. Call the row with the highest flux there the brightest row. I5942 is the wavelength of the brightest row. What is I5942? 5952.34 angstrom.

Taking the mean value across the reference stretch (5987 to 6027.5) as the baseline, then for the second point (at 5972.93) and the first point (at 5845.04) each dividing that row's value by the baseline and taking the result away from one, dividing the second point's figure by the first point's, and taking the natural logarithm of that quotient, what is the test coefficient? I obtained -1.9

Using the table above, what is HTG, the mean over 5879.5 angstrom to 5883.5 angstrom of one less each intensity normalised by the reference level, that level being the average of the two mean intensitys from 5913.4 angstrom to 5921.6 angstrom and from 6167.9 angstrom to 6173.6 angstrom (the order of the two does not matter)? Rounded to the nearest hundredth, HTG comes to -0.12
